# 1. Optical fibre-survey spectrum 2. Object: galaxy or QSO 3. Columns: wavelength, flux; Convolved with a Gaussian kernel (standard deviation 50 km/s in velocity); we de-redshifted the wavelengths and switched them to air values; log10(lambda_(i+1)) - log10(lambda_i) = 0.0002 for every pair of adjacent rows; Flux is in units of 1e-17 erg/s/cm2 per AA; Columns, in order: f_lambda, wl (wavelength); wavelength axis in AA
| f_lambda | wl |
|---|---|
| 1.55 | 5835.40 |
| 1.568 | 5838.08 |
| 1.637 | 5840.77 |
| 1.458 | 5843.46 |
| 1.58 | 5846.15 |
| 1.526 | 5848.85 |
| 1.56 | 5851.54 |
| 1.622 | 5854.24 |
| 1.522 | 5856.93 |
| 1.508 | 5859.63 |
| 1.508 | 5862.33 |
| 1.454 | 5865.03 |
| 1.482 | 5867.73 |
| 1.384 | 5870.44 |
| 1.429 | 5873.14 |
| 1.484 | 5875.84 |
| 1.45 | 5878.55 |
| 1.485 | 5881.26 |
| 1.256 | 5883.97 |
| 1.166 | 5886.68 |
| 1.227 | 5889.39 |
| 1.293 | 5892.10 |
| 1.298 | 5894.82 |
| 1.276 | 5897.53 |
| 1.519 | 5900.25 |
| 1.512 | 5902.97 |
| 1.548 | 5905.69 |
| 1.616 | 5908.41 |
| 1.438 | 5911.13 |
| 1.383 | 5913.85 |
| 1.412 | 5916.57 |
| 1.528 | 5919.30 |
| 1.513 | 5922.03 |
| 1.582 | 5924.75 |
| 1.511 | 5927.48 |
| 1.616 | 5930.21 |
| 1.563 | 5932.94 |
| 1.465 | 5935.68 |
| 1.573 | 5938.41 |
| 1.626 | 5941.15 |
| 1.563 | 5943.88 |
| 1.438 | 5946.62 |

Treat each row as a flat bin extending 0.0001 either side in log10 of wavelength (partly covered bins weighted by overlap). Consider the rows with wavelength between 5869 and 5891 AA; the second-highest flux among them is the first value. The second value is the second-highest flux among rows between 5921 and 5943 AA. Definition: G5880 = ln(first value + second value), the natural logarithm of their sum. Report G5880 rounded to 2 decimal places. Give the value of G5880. 1.13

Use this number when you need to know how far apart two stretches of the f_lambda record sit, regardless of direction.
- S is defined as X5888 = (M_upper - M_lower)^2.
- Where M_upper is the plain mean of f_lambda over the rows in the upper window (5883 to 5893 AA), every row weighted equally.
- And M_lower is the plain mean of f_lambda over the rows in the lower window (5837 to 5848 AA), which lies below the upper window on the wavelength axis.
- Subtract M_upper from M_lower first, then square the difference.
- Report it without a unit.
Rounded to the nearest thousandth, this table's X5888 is 0.106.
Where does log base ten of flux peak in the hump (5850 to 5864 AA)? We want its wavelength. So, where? 5854.24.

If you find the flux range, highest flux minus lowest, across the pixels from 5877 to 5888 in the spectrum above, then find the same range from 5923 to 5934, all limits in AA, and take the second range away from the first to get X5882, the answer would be 0.21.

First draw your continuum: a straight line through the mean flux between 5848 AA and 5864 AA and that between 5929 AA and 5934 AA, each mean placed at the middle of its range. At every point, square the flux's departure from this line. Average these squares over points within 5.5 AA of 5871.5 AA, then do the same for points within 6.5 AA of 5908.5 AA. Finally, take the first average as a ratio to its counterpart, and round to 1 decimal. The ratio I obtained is 1.0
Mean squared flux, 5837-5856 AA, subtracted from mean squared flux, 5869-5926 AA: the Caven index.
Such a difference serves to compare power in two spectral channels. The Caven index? -0.42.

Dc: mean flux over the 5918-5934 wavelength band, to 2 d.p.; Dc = 1.55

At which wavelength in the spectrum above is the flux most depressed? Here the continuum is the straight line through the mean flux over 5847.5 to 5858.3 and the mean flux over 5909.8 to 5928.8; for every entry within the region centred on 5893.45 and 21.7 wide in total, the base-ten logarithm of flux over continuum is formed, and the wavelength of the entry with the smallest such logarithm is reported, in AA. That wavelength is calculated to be 5886.68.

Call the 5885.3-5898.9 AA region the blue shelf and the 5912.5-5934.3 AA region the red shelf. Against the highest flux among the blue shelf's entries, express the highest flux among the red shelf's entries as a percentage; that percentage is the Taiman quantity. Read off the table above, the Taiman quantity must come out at 124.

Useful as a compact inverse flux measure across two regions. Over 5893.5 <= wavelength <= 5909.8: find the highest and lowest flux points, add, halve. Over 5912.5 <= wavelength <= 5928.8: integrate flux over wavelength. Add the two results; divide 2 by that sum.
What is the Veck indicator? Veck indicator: 0.078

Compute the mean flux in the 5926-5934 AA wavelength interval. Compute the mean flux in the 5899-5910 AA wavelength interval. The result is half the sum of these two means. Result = 1.56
